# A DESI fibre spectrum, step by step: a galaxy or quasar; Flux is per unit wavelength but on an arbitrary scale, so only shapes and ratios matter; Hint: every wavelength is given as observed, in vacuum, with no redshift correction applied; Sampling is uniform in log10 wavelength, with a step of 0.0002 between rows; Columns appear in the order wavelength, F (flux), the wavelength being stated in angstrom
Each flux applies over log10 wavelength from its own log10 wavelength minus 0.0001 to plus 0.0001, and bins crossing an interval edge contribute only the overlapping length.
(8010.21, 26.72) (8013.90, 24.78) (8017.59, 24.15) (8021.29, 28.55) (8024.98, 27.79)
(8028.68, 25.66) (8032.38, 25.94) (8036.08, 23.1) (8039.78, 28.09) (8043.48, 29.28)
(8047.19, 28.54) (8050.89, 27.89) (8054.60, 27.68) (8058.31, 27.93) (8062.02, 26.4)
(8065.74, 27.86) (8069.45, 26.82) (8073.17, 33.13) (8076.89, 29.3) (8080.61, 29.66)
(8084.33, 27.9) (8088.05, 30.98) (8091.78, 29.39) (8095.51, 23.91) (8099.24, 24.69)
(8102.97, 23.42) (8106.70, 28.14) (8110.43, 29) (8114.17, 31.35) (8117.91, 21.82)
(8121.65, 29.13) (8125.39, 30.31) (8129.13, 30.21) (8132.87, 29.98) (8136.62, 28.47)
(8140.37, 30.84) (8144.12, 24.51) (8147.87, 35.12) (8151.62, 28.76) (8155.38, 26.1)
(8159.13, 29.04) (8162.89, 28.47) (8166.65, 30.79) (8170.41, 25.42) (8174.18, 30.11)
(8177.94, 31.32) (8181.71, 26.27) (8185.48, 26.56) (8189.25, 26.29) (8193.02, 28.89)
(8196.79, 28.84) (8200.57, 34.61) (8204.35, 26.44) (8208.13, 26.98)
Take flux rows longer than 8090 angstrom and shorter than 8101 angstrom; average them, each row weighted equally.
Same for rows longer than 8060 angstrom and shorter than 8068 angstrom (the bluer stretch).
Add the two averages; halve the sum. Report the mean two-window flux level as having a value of 26.6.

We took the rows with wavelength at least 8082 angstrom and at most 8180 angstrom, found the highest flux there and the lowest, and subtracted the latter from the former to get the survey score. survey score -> 13.3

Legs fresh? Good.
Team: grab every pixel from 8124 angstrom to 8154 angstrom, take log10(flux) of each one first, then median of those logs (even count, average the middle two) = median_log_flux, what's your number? 1.48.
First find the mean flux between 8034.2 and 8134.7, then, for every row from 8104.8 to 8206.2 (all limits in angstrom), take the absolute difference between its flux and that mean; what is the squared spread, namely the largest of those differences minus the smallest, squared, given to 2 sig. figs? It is 49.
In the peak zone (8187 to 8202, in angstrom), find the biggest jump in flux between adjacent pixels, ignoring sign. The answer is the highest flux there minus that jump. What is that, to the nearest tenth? 28.8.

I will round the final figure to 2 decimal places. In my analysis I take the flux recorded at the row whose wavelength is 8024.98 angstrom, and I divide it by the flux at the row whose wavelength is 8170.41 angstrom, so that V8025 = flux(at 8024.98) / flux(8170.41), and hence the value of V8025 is 1.09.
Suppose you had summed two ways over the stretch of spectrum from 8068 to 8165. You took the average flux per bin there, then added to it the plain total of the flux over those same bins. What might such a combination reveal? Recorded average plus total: 769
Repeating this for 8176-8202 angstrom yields 232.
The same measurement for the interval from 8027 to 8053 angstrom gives 215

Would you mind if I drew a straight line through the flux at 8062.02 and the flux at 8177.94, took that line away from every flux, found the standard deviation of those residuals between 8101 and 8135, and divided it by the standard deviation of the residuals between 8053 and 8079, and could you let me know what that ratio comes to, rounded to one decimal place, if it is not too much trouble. 1.5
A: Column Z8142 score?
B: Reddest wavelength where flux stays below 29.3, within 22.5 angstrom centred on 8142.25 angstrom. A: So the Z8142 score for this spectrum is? 8151.62 angstrom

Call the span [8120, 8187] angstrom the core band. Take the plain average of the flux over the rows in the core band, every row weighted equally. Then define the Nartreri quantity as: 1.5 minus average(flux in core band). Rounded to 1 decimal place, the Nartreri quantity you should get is -27.5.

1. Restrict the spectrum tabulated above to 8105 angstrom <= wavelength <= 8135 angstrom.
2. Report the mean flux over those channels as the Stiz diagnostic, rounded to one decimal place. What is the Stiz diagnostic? 28.7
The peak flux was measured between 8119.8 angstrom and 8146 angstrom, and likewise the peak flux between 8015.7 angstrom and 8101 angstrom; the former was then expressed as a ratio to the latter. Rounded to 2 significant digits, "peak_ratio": 0.93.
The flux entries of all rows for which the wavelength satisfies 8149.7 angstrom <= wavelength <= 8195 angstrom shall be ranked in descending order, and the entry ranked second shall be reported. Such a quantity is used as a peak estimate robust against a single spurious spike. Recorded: 30.79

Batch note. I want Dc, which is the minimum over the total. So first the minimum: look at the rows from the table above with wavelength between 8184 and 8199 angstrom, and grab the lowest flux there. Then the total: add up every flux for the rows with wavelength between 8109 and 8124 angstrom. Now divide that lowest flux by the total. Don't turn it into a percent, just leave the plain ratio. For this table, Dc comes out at 0.236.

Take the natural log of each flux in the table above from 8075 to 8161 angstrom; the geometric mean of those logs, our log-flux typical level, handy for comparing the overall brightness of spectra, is 3.34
